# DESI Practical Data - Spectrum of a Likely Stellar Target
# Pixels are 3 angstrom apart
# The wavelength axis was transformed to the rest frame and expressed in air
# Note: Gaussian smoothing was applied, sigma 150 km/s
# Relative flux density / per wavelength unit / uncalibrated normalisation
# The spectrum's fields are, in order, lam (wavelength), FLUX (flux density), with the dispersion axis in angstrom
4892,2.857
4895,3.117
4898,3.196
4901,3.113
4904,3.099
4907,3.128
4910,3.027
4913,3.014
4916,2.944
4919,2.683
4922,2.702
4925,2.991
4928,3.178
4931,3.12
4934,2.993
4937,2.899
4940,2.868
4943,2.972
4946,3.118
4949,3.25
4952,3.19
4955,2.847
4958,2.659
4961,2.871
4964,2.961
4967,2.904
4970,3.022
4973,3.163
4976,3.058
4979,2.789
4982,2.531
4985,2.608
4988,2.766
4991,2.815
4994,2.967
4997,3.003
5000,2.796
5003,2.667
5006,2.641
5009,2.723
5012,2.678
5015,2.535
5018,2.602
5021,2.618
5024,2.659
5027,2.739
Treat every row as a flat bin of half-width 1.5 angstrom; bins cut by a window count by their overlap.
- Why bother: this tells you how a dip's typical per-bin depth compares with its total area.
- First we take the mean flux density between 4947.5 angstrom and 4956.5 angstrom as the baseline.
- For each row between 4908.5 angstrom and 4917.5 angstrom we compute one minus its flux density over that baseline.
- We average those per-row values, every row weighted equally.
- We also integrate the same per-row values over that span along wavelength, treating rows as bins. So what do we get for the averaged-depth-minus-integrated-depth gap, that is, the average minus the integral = -0.3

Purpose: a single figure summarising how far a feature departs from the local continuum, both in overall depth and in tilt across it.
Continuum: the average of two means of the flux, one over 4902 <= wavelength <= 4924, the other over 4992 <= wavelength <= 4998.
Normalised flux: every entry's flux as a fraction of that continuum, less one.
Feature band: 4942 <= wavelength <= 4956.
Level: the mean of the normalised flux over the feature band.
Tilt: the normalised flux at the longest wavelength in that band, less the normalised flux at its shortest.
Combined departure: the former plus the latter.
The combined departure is 0.00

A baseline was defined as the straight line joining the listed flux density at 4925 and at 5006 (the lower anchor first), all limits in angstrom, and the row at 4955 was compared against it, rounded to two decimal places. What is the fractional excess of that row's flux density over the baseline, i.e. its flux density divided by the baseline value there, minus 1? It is -0.01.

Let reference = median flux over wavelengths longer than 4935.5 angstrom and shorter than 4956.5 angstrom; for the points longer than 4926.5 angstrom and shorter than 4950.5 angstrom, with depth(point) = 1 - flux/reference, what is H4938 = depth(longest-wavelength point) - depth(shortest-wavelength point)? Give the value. -0.024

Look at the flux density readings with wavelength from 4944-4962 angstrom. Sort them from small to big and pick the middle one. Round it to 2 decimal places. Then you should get 2.99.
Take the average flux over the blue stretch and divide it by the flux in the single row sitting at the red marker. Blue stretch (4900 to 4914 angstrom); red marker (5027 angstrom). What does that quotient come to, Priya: 1.12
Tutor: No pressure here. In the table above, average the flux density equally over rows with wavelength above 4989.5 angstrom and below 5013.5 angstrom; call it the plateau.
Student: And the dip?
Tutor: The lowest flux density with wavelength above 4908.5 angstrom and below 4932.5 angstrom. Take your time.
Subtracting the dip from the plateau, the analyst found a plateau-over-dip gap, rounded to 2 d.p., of 0.10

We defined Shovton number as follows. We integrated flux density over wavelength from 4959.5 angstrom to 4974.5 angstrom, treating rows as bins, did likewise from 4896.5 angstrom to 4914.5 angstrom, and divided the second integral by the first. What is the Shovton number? 1.2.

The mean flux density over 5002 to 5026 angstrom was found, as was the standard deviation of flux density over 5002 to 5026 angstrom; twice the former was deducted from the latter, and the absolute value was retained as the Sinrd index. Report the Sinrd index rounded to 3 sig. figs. 5.23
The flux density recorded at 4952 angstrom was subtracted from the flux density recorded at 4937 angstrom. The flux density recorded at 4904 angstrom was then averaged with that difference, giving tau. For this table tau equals 1.40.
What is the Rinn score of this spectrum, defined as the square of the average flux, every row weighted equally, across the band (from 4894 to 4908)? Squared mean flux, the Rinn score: 9.80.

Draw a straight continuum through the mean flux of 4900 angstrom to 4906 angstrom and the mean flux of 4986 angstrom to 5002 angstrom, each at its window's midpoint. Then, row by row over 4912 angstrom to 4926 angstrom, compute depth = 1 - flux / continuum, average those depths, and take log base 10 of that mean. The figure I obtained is -1.2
